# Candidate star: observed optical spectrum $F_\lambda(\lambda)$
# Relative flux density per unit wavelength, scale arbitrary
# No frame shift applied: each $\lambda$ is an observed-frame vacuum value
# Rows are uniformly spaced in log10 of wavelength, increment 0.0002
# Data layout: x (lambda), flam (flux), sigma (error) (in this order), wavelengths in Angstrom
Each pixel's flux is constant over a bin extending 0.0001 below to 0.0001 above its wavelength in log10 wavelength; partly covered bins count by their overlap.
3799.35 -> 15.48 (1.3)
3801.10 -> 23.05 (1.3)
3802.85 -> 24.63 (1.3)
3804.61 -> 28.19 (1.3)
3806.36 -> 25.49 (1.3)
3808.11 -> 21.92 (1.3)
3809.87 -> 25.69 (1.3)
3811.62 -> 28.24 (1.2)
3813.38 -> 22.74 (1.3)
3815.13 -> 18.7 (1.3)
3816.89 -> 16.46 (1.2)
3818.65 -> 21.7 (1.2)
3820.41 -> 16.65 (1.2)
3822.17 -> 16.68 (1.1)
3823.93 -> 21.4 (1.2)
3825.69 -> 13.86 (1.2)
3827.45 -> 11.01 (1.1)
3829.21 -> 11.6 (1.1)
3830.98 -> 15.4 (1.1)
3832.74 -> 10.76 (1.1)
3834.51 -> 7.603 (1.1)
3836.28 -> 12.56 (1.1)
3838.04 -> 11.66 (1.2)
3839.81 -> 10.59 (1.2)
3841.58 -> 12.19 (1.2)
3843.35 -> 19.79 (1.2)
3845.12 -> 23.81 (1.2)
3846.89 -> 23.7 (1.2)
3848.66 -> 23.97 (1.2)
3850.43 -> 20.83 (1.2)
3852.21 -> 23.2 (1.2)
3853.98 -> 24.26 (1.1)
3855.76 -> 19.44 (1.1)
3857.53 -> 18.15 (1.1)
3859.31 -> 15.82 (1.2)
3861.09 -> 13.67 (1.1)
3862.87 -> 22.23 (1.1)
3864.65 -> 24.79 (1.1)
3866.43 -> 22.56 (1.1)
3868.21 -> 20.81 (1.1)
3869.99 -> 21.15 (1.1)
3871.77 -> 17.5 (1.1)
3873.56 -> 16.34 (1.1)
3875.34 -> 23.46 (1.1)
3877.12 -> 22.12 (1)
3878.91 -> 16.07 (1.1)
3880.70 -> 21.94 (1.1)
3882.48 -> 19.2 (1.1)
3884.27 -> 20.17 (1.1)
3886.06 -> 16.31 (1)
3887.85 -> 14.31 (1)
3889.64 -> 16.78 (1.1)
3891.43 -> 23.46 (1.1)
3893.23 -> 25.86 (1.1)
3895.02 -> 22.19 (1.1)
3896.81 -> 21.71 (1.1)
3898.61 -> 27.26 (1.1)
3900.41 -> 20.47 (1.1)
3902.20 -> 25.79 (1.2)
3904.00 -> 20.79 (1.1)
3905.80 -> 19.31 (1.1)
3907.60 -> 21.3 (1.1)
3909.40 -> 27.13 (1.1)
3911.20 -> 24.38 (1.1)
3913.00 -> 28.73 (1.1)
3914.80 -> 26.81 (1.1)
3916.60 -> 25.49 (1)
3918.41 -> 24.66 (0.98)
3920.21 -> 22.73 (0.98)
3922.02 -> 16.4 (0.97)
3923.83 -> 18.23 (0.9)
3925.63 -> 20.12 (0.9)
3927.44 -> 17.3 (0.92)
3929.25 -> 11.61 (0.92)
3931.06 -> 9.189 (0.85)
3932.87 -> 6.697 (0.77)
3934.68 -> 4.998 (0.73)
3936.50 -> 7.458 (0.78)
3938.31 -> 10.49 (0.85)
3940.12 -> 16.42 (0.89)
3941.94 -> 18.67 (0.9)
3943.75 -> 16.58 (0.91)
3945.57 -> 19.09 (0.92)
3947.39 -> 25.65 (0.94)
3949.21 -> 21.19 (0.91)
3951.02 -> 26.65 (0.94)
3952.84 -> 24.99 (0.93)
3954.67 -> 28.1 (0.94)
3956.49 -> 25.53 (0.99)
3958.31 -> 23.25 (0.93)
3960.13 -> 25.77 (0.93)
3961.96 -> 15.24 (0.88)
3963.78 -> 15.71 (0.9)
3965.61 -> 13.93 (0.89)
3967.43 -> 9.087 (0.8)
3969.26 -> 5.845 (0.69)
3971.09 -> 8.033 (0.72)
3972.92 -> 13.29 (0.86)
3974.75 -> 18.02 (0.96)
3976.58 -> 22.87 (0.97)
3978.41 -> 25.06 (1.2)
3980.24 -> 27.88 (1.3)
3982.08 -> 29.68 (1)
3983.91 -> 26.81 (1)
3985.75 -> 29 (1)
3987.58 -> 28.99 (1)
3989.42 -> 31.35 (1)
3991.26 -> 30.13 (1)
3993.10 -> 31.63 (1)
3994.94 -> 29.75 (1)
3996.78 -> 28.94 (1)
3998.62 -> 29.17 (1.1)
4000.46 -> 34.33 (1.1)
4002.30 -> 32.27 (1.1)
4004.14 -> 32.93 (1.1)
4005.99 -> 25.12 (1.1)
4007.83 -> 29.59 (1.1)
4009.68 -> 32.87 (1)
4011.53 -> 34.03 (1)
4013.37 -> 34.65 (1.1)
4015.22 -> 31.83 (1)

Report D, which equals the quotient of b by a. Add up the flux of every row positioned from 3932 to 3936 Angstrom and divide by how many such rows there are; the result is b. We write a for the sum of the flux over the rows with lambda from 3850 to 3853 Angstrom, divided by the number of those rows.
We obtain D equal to 0.27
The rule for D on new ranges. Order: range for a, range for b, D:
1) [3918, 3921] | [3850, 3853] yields 0.93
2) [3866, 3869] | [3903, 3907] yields 0.92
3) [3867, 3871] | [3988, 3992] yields 1.47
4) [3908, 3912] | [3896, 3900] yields 0.95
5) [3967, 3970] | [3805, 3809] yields 3.18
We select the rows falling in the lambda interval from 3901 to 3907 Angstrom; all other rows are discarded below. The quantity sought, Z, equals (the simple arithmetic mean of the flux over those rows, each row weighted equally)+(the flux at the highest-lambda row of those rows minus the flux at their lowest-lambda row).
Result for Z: 15.5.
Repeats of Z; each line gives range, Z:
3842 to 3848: 26.3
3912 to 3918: 23.8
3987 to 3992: 31.3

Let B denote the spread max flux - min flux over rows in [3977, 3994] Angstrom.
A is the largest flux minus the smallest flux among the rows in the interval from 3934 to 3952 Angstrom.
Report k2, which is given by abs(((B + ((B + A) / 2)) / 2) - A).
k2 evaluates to 11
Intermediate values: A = 21.7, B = 7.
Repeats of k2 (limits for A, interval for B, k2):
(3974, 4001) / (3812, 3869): 1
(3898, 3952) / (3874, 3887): 12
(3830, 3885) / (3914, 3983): 6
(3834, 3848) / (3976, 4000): 6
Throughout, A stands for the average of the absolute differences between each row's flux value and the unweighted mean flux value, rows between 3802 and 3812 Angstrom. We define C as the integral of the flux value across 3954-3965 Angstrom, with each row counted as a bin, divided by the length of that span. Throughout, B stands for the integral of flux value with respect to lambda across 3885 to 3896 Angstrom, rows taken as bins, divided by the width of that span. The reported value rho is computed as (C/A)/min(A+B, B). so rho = 0.66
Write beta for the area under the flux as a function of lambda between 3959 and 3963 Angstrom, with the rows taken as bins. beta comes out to 82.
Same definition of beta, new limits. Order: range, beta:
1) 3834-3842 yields 88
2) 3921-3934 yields 184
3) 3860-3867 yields 144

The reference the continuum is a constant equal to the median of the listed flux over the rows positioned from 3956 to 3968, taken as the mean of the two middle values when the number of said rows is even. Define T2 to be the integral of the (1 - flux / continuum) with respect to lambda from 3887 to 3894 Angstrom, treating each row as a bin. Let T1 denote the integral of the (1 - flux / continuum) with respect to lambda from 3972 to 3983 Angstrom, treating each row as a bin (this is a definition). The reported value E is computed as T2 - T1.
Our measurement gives 3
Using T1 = -5.0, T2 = -1.9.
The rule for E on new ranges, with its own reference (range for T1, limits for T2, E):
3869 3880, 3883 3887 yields 2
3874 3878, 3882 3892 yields 0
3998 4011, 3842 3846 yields 11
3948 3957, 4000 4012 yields -6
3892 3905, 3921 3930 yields 6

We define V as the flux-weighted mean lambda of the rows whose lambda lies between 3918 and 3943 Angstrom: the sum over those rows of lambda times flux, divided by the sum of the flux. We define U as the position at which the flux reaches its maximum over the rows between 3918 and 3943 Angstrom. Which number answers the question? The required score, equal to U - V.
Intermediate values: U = 3918.41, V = 3928.5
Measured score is -10.1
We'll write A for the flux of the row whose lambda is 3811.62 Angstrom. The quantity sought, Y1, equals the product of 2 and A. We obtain 56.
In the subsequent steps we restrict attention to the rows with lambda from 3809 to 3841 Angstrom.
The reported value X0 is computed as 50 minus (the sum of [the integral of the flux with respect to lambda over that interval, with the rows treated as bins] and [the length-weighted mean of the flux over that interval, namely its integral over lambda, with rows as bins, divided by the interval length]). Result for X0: -486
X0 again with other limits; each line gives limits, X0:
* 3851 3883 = -616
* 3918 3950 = -472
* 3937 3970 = -594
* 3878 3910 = -645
